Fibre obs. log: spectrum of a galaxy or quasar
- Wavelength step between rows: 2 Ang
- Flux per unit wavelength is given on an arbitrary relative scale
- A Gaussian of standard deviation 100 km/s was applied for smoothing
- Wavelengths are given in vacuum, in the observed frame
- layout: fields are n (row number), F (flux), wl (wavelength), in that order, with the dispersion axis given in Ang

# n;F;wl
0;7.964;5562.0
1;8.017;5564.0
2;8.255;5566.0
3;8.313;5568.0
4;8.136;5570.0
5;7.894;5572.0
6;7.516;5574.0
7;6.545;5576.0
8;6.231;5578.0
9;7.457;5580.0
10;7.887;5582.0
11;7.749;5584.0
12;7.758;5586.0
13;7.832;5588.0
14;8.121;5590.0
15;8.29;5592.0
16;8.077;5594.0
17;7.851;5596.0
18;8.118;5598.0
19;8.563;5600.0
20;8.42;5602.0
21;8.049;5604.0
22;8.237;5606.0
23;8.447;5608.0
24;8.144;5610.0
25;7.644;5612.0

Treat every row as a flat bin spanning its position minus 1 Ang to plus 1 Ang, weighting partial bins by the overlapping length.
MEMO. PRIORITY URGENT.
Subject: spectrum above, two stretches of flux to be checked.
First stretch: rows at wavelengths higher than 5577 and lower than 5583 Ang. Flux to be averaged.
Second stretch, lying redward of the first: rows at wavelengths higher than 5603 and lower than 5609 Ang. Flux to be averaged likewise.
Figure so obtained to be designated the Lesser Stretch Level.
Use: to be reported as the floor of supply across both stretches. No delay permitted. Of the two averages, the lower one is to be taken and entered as 7.2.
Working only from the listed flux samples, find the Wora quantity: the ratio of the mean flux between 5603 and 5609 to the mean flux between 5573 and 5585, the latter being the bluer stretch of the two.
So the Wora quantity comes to 1.14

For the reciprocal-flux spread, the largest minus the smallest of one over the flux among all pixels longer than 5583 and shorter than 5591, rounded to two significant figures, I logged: 0.0059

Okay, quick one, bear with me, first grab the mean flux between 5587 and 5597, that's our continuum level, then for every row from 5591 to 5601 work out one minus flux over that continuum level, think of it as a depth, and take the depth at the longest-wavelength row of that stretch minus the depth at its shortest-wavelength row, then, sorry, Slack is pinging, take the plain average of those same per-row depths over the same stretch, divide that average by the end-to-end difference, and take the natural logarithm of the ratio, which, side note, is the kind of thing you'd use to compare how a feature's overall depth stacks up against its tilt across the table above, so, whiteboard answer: -0.63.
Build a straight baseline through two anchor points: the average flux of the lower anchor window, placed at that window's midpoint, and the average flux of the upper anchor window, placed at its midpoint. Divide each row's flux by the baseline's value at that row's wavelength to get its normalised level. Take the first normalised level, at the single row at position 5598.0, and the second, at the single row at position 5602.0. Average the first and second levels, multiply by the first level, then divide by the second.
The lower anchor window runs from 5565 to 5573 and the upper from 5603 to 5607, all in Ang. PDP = 0.98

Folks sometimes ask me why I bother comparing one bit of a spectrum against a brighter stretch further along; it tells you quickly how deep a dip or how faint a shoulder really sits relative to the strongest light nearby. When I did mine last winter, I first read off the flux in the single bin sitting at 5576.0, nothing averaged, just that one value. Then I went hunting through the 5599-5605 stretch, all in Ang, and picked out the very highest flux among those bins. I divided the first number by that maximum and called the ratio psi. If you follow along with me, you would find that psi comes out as 0.76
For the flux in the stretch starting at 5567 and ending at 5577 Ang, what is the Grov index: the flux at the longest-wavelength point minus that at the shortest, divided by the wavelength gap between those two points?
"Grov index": -0.22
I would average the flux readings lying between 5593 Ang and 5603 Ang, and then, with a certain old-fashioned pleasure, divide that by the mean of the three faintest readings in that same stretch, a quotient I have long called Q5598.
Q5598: 1.02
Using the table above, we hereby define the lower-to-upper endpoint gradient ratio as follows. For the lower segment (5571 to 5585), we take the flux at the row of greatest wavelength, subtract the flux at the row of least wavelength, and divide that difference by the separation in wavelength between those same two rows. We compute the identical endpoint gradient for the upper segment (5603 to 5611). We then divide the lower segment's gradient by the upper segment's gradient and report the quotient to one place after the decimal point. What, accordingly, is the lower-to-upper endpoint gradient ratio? -0.8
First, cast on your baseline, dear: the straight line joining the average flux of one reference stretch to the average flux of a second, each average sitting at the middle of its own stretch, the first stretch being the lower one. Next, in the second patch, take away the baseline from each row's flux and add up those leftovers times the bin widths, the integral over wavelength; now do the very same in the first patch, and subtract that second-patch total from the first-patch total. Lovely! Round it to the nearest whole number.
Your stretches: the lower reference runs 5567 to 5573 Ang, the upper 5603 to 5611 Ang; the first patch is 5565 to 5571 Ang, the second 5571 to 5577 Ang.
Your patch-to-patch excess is 6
